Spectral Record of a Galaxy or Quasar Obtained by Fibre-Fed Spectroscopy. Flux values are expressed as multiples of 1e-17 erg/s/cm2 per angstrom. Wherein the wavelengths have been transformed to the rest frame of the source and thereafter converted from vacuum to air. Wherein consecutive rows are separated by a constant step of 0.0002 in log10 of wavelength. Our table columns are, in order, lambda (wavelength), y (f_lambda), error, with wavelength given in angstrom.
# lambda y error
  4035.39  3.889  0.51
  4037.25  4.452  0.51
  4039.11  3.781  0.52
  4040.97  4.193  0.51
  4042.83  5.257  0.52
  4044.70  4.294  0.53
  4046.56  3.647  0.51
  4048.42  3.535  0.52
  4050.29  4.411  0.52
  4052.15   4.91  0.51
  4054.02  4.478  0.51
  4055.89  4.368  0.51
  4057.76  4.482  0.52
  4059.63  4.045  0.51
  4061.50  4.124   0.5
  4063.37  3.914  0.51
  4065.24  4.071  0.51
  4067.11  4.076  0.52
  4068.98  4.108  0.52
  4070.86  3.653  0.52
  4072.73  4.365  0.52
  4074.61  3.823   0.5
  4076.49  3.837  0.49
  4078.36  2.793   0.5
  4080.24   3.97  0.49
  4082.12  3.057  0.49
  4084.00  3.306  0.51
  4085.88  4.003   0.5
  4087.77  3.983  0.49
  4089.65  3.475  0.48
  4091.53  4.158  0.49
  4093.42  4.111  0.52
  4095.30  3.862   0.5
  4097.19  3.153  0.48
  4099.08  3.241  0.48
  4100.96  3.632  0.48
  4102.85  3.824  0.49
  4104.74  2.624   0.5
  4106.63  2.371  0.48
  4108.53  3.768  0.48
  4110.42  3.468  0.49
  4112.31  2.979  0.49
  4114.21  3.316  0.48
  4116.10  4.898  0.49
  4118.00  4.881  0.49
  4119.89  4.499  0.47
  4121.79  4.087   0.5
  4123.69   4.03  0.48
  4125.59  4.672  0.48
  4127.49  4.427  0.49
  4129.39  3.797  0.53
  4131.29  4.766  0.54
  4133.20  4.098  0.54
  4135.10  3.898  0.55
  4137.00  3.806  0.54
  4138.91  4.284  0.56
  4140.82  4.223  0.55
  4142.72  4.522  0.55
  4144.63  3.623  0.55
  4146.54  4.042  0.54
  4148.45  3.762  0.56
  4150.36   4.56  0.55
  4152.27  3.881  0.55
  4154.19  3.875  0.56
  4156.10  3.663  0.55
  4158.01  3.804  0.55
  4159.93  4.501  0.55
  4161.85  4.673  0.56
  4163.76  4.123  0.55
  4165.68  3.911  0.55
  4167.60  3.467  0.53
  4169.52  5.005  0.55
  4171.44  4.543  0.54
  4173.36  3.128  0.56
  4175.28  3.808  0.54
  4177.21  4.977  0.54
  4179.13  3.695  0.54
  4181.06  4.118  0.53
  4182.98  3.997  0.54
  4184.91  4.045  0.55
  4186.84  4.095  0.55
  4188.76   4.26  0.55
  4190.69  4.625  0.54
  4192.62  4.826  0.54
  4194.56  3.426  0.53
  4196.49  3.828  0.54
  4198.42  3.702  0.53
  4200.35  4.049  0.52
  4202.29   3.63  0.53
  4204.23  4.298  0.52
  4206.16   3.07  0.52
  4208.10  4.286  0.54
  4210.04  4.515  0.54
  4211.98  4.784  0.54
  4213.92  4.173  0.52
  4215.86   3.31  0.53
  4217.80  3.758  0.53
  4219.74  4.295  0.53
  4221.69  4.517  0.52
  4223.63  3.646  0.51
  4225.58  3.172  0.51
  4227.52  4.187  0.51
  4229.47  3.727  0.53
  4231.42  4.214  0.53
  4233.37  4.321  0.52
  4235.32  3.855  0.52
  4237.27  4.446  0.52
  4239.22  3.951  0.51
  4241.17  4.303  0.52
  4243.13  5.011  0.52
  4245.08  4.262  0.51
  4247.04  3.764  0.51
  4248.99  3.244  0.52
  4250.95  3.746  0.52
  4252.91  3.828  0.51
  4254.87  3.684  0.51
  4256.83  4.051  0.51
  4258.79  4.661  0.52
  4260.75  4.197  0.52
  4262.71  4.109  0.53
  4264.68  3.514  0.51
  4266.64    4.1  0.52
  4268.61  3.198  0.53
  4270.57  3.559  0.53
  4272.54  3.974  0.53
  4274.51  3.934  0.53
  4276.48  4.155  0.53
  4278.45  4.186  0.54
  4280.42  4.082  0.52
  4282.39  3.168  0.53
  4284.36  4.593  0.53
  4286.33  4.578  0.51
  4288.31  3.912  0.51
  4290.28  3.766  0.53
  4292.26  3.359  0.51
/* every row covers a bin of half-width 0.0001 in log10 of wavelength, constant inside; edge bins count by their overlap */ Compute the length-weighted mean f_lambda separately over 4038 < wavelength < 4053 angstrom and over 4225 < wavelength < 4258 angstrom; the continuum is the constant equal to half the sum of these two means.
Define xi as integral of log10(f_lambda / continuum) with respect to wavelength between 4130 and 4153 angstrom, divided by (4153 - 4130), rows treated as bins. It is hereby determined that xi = -0.002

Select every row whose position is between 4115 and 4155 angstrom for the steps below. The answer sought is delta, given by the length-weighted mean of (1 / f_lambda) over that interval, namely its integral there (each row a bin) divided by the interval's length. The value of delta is 0.239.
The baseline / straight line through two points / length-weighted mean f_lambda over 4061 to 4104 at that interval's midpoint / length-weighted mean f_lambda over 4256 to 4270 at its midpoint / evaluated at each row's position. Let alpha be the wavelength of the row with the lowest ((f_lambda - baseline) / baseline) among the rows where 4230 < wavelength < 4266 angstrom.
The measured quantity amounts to 4248.99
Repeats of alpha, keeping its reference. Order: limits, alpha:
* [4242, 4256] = 4248.99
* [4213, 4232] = 4225.58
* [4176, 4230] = 4206.16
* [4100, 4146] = 4106.63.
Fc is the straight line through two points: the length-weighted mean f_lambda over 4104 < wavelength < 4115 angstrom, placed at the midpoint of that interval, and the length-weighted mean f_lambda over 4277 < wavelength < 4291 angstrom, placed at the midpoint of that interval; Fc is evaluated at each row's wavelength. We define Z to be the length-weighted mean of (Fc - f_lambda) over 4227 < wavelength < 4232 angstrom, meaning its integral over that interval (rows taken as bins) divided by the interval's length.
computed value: -0.3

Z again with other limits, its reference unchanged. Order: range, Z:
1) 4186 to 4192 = -0.8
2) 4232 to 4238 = -0.4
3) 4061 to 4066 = -1.2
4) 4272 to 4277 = 0.0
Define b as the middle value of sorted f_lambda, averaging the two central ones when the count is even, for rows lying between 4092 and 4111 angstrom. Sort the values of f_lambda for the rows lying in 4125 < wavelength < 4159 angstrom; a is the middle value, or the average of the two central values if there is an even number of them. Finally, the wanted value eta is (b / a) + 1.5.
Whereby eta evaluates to 2.39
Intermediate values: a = 3.97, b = 3.55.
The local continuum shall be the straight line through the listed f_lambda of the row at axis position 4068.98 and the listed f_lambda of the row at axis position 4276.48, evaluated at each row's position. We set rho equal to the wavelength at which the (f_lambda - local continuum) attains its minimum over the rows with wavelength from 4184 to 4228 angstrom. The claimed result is 4206.16 angstrom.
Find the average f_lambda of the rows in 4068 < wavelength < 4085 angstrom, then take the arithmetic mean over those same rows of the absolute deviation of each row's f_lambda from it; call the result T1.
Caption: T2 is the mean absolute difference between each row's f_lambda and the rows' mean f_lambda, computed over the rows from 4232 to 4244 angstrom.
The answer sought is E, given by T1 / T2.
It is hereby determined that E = 1.45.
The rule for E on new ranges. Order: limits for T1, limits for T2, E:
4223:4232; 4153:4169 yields 1.02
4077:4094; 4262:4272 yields 1.34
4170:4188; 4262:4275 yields 1.16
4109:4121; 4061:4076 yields 4.56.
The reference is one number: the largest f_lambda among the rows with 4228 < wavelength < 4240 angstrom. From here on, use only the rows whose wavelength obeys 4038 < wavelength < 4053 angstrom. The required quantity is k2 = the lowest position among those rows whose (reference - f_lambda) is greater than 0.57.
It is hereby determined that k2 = 4039.11 angstrom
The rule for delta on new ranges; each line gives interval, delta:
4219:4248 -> 0.246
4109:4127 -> 0.251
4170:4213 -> 0.249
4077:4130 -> 0.277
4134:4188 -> 0.248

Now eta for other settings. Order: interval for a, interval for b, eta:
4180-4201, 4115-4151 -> 2.54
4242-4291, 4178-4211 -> 2.52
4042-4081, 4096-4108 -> 2.28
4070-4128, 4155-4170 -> 2.55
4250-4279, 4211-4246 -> 2.56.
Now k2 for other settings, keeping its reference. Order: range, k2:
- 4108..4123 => 4108.53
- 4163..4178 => 4167.60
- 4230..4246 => 4235.32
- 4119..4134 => 4129.39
